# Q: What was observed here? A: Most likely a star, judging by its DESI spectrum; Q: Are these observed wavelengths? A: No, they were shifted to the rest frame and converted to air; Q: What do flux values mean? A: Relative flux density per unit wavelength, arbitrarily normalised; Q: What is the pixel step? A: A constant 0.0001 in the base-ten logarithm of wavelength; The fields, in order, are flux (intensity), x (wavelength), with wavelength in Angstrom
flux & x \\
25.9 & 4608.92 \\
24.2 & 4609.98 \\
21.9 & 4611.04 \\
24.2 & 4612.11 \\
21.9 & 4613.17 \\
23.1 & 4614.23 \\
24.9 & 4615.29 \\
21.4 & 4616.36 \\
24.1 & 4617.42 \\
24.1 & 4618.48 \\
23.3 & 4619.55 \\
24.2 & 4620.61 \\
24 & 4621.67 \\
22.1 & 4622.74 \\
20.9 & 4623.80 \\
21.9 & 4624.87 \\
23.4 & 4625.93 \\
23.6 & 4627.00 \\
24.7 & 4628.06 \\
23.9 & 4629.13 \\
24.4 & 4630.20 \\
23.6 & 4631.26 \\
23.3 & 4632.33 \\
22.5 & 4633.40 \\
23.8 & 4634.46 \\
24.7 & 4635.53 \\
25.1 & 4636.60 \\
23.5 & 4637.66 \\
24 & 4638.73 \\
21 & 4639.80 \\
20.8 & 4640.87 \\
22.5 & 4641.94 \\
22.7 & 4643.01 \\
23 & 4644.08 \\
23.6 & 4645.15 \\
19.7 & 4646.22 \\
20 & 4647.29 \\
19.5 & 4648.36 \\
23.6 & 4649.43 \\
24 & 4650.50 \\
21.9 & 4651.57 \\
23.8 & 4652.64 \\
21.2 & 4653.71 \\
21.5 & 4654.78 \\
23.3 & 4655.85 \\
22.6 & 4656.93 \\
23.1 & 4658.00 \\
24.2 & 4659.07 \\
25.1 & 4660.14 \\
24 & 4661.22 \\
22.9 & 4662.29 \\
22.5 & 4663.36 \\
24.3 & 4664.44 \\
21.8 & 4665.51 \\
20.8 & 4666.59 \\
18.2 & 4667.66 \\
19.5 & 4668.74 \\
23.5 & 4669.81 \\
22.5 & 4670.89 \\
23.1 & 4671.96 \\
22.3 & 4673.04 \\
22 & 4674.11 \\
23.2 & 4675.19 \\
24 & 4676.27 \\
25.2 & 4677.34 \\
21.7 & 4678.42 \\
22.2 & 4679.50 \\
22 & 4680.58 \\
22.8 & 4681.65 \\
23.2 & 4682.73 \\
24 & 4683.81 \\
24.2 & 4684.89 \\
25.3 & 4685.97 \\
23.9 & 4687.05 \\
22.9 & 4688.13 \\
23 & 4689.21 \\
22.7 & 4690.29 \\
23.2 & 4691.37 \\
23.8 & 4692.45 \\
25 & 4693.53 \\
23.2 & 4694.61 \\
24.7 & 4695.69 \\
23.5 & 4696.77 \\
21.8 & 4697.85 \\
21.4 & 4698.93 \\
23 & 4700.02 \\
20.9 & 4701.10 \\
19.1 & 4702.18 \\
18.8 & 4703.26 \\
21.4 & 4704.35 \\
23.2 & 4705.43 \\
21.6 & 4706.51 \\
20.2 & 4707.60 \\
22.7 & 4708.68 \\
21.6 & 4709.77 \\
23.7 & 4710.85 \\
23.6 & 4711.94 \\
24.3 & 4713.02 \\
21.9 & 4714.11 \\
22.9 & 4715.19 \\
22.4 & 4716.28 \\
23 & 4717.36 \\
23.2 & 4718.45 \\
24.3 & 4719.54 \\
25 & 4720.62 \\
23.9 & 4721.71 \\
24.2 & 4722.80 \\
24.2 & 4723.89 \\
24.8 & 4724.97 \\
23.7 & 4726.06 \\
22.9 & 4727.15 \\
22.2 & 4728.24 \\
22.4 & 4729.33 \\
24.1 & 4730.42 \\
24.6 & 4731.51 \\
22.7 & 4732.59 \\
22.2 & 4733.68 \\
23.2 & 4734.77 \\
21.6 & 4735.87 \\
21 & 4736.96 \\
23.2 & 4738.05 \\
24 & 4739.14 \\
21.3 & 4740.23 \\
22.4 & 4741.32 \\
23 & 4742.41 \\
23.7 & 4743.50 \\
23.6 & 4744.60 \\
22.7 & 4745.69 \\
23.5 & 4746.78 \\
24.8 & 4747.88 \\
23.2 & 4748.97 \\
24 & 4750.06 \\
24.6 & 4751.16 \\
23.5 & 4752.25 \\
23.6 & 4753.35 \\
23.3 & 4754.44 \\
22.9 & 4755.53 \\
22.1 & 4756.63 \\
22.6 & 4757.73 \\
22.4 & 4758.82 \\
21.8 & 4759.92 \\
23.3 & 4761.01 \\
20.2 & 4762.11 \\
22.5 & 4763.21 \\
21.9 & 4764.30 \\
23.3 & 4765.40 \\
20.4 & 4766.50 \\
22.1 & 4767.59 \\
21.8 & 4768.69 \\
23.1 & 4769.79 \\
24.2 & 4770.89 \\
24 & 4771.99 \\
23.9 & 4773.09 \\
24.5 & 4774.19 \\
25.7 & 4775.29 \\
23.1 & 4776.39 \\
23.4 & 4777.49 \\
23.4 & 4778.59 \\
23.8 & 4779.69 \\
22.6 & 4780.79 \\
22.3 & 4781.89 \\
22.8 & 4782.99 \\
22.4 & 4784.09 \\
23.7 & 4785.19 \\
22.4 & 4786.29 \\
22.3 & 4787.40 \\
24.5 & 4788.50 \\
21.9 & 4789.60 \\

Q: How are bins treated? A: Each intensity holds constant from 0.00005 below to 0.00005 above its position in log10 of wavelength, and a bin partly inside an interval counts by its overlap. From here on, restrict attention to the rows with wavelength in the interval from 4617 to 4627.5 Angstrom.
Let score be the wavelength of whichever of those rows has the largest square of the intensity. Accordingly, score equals 4620.61 Angstrom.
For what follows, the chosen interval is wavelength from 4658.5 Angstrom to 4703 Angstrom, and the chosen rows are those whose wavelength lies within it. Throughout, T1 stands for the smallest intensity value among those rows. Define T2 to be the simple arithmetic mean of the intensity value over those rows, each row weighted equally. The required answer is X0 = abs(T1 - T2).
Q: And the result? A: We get 4.6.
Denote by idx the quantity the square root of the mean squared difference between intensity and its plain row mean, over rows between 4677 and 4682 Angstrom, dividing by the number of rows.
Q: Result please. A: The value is 1.26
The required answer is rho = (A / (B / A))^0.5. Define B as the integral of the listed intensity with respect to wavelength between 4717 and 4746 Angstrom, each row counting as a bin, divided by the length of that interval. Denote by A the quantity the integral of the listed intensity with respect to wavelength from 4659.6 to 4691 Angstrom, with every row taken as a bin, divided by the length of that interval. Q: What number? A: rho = 4.74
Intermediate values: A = 22.9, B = 23.2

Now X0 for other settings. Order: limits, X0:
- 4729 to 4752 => 2.1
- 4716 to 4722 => 1.2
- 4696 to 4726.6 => 3.9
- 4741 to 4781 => 2.9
